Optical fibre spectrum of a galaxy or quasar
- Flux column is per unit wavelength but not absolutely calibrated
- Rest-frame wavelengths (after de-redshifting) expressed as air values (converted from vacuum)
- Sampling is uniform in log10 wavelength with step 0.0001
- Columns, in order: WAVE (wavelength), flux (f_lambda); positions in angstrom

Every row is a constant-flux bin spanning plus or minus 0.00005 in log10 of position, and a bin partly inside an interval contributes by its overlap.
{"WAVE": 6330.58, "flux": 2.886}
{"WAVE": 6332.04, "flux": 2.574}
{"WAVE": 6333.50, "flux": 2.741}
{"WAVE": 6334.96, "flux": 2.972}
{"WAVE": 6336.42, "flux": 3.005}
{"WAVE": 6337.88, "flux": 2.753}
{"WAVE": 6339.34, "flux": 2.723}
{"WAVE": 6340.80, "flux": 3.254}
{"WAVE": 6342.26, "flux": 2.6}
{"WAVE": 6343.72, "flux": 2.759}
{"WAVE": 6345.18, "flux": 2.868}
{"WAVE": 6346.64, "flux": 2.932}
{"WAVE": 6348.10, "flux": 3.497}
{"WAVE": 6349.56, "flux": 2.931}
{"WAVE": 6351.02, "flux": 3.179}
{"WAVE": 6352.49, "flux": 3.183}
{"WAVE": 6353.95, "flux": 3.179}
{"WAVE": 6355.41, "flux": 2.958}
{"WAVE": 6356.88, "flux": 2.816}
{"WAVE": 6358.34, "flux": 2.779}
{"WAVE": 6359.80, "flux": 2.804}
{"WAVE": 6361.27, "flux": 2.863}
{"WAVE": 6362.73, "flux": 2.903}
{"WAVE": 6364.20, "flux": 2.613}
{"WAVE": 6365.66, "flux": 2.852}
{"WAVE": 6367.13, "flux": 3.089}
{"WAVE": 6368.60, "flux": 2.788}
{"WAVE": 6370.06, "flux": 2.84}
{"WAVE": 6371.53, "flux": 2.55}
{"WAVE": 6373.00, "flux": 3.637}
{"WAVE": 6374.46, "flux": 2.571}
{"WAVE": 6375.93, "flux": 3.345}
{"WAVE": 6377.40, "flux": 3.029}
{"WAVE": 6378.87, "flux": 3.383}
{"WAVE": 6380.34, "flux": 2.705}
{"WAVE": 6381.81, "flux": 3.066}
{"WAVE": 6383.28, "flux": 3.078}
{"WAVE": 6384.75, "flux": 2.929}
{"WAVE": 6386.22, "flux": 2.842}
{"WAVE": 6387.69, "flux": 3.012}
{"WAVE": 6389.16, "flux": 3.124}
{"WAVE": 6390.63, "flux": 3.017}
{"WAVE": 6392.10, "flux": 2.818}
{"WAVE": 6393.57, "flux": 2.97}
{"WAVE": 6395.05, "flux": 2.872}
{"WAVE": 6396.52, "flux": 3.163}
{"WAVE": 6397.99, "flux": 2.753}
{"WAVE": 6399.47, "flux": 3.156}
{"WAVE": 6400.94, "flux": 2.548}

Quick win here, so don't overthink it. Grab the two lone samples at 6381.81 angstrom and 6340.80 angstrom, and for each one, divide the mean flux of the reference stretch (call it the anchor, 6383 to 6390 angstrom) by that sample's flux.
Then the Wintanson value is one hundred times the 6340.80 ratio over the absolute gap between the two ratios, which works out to 1631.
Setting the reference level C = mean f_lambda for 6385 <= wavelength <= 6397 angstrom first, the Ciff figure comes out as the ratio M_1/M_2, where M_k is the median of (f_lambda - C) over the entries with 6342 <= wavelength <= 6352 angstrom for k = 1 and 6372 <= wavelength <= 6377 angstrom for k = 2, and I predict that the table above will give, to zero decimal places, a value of 0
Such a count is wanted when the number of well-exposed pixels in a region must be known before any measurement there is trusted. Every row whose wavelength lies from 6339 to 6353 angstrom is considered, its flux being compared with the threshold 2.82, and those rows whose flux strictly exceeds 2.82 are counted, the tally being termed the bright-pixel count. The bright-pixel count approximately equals 7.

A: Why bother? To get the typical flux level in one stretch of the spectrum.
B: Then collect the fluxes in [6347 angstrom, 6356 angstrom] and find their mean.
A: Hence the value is 3.15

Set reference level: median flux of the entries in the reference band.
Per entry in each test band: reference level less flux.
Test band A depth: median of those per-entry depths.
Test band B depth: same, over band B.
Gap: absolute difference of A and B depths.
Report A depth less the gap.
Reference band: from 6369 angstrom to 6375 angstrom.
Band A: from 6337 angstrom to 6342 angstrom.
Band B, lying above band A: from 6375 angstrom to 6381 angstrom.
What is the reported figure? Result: -0.48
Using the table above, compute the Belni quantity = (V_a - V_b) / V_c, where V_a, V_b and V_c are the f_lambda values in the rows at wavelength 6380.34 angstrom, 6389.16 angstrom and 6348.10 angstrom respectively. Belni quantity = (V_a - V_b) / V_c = -0.12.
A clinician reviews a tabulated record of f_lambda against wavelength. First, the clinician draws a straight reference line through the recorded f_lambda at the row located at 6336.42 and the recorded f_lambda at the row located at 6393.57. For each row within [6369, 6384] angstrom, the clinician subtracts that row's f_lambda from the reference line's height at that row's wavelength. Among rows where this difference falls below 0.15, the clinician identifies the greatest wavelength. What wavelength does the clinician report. 6383.28 angstrom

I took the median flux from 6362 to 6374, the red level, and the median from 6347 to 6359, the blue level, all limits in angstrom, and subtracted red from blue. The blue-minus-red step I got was 0.22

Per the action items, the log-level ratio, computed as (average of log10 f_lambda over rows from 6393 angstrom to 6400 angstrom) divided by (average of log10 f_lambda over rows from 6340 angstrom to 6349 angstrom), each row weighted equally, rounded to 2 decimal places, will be 1.00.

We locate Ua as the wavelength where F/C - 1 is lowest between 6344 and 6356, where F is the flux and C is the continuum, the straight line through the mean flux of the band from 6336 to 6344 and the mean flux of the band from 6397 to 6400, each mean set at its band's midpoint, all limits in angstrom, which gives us 6345.18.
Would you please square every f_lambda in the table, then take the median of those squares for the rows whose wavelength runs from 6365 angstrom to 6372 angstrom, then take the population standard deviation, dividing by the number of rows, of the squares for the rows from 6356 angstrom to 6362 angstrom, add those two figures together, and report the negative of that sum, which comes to -8.2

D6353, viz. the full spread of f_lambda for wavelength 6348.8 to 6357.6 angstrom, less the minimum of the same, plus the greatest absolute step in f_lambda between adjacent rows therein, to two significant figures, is -2.2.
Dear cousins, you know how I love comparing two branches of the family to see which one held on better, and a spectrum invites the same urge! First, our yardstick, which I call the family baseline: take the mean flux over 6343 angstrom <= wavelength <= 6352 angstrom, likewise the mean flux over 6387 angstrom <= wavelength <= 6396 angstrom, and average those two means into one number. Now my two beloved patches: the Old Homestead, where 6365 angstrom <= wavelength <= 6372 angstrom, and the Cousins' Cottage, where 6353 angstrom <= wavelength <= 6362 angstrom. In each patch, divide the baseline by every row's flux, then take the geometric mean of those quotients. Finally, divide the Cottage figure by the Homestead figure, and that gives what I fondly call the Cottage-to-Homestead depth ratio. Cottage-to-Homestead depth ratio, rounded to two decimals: 0.97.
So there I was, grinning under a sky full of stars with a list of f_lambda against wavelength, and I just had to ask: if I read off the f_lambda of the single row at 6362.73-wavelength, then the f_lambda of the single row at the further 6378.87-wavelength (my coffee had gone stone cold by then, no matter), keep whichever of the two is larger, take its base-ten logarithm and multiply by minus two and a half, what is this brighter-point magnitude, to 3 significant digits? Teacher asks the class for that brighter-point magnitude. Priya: -1.32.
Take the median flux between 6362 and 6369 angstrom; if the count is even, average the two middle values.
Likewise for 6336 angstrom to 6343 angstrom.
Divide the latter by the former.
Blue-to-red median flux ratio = 0.97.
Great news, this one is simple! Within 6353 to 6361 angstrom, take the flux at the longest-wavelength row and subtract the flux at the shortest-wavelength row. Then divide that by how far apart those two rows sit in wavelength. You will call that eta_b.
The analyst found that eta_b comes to -0.06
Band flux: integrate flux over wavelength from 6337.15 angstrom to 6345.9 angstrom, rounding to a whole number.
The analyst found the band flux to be 25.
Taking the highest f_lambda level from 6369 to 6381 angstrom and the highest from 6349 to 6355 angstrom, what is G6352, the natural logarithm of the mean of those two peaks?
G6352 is 1.23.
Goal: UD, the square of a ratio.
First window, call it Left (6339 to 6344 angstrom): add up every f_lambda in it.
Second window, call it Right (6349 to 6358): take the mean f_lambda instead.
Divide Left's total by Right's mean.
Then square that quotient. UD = 14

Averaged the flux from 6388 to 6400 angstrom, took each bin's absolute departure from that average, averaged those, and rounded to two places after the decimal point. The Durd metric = 0.13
